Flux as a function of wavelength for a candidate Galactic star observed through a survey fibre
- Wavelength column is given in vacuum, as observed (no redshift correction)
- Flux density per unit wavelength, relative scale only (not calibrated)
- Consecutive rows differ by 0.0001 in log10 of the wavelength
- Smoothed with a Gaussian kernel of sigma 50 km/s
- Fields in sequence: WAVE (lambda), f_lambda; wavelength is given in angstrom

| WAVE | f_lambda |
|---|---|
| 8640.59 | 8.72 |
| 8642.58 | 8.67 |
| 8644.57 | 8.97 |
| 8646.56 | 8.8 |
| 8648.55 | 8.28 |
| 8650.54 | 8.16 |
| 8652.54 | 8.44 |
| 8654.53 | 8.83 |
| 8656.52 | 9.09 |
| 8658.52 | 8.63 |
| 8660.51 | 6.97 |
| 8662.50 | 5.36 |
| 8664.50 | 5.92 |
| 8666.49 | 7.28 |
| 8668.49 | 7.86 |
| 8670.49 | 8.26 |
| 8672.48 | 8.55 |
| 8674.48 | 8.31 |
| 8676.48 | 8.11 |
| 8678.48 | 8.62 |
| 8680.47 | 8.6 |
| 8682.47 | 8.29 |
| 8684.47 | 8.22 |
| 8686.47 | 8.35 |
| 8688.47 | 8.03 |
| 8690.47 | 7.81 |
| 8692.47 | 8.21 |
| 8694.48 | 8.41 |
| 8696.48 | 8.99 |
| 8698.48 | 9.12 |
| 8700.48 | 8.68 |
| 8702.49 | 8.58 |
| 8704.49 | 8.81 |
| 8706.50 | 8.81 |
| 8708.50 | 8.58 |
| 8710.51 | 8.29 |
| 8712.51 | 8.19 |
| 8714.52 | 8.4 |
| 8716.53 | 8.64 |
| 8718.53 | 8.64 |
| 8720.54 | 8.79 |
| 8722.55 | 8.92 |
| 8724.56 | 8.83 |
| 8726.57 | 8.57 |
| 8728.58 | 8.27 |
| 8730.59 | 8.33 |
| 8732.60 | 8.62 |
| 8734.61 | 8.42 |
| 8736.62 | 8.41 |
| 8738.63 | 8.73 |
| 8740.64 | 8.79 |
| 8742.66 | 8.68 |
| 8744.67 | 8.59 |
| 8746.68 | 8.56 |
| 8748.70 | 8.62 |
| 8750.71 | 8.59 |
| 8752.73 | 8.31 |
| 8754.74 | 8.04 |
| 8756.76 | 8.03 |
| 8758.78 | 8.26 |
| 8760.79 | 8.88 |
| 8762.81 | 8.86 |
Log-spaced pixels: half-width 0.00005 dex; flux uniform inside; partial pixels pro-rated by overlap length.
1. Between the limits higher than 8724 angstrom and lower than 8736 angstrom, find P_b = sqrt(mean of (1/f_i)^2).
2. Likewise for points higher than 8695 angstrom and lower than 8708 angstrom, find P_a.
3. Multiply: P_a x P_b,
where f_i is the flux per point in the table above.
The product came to 0.0133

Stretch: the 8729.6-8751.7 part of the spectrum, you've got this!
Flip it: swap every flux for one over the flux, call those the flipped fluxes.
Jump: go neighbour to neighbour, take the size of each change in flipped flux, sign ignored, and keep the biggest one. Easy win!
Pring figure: 0.004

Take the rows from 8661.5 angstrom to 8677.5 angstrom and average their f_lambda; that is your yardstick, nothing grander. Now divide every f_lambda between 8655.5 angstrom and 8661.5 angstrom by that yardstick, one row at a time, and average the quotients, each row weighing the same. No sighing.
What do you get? 1.10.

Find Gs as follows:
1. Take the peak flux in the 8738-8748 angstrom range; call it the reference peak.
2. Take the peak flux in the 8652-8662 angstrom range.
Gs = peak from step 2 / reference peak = 1.03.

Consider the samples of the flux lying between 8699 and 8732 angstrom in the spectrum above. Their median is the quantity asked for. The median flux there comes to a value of 8.61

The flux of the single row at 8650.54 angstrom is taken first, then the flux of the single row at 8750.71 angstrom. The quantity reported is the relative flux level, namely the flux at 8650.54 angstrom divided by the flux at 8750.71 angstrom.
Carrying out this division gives 0.95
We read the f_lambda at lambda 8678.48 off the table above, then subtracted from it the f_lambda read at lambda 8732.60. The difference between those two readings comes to 0.00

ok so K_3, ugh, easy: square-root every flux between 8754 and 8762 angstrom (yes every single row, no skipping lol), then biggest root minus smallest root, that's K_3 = 0.146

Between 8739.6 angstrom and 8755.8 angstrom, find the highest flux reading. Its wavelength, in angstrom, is 8740.64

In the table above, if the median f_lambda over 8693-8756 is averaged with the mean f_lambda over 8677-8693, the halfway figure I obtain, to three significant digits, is 8.43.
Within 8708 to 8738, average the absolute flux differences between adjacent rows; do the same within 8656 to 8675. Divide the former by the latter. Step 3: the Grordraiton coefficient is 0.21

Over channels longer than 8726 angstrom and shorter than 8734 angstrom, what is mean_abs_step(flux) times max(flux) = 1.9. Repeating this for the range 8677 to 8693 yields 1.8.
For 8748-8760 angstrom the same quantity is 1.4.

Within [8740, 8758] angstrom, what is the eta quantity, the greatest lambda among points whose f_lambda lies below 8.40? 8756.76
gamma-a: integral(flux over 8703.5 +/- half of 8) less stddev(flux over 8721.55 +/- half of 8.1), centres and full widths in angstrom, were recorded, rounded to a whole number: 70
